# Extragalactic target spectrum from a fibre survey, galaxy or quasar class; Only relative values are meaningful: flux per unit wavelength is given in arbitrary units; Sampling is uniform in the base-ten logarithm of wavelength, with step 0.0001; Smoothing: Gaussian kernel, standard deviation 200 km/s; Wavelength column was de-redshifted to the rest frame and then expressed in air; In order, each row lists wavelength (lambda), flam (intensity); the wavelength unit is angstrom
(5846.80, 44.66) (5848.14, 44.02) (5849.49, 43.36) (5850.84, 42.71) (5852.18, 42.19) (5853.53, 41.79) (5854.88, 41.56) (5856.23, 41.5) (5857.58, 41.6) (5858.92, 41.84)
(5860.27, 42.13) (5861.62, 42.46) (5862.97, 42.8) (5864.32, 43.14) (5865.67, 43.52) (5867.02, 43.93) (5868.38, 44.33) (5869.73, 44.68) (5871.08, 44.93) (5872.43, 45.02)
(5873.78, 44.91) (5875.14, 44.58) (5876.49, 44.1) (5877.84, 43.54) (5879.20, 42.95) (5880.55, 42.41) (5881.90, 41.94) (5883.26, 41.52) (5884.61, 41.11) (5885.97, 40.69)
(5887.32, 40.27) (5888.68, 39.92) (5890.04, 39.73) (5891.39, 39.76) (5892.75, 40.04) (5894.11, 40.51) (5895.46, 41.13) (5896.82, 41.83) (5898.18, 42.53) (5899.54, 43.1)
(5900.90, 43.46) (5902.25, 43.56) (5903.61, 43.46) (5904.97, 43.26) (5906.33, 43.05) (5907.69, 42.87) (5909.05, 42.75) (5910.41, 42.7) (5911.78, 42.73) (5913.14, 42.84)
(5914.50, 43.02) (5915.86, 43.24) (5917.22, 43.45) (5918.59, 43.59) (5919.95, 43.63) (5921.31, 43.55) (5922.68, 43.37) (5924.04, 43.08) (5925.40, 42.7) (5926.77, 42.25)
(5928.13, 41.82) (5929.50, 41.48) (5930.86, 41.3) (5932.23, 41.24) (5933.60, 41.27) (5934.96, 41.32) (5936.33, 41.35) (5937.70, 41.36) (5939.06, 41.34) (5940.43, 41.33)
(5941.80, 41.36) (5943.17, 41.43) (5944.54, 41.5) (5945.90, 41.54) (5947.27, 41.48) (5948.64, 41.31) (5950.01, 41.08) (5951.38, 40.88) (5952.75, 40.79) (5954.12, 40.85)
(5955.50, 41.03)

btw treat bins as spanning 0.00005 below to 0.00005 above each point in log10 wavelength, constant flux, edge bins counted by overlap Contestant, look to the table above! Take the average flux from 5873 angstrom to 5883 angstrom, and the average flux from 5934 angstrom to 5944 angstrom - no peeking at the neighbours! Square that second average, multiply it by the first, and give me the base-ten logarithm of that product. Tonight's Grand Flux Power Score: 4.87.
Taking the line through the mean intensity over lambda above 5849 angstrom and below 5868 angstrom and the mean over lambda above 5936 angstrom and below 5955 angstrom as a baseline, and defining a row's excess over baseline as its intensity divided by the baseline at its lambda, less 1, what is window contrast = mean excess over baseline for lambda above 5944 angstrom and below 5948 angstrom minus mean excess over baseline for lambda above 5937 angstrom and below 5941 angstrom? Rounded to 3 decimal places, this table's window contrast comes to 0.006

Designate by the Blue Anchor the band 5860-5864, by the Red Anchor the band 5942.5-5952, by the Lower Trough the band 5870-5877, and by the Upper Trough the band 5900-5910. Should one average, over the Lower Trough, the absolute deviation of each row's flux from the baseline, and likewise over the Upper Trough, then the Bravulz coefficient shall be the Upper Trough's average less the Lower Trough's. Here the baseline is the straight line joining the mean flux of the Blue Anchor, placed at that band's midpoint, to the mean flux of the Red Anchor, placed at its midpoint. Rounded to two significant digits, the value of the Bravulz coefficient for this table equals -1.1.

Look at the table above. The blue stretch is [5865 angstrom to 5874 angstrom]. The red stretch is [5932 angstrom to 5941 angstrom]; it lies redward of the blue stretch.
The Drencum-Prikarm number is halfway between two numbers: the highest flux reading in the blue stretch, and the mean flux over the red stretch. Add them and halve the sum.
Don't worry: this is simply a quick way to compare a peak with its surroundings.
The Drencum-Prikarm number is 43.2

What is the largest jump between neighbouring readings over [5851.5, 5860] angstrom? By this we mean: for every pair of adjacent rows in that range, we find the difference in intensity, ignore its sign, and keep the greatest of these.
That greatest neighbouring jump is 0.40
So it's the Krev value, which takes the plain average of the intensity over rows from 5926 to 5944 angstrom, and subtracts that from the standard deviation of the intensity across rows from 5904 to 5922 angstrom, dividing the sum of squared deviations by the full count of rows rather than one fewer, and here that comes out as -41.1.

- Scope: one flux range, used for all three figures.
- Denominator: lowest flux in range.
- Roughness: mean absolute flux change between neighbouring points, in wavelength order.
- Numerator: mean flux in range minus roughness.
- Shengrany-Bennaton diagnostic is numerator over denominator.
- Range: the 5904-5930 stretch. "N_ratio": 1.03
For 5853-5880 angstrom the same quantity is 1.04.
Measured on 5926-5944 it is 1.00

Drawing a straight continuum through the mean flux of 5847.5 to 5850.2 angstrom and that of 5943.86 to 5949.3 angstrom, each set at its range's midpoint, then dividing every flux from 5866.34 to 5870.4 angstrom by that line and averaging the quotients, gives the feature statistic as 1.02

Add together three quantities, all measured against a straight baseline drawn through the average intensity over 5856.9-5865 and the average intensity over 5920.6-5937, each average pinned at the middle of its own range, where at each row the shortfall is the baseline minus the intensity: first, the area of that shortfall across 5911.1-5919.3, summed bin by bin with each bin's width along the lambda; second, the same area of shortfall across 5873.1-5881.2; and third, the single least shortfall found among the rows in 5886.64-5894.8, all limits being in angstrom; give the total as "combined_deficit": -19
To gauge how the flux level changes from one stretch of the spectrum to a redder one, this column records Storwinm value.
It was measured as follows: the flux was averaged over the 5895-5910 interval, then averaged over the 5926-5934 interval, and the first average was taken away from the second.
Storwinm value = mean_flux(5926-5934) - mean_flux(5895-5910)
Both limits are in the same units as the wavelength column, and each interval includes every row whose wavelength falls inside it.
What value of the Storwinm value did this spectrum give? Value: -1.3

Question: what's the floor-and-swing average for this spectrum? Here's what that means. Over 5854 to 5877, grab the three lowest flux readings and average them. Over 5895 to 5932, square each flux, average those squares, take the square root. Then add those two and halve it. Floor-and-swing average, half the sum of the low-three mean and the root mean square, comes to 42.2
